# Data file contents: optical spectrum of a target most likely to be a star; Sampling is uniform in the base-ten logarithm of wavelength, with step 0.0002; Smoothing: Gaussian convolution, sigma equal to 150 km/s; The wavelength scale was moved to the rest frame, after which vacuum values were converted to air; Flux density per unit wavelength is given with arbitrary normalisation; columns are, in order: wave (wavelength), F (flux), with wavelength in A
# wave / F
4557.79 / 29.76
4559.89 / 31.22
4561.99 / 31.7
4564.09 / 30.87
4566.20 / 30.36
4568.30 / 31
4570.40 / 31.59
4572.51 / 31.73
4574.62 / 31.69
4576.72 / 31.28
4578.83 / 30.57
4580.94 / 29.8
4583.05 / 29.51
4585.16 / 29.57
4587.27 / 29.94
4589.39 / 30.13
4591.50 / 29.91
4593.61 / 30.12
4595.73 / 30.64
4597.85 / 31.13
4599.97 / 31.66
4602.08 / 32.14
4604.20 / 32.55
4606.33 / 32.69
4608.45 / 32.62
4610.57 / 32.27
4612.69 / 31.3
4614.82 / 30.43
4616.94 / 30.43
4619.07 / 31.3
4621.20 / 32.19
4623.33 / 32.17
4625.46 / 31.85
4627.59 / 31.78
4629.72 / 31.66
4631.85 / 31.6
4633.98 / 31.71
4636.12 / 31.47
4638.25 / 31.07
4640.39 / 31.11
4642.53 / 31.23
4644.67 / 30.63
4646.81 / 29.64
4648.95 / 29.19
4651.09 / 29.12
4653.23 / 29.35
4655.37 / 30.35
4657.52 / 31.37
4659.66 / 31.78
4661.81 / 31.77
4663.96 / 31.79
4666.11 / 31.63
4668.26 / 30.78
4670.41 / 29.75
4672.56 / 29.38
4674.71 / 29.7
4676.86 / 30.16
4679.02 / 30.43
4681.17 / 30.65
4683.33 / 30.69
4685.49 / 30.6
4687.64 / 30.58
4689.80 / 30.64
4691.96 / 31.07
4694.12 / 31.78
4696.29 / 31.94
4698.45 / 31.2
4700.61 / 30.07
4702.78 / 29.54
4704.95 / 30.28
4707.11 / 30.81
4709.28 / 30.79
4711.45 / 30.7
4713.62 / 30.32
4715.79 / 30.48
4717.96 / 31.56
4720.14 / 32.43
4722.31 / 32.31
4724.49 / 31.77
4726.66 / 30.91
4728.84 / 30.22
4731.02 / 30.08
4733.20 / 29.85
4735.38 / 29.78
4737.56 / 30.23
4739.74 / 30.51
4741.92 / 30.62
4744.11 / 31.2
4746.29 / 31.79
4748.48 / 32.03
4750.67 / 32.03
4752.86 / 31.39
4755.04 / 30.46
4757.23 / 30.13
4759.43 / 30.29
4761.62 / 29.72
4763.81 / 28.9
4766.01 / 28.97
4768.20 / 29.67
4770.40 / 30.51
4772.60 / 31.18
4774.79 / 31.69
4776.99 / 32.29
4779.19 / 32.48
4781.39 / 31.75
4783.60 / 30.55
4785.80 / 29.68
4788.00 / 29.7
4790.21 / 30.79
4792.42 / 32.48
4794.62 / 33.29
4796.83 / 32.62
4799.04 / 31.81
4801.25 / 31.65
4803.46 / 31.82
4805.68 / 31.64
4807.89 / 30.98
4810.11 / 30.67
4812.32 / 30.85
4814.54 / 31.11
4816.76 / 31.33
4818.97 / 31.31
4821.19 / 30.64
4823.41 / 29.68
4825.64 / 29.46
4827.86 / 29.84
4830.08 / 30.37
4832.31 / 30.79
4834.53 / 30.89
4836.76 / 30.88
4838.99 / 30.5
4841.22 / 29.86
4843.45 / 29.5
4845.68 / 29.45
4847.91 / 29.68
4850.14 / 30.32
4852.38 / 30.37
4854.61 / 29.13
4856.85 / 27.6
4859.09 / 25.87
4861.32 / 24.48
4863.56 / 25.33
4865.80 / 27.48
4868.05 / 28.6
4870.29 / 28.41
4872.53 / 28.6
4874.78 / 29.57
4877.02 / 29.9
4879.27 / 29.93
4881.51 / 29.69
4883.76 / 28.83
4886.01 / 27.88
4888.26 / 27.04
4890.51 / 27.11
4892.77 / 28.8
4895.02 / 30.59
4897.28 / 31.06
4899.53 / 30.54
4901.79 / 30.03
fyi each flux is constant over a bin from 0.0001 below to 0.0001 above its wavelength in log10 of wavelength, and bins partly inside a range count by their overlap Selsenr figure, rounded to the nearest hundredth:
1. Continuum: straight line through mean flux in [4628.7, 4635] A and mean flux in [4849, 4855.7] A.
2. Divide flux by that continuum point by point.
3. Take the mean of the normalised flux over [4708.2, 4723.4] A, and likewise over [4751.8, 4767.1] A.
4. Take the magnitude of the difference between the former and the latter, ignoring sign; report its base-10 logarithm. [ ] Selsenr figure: -1.53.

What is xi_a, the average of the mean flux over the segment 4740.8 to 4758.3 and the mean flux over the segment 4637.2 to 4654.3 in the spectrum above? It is 30.7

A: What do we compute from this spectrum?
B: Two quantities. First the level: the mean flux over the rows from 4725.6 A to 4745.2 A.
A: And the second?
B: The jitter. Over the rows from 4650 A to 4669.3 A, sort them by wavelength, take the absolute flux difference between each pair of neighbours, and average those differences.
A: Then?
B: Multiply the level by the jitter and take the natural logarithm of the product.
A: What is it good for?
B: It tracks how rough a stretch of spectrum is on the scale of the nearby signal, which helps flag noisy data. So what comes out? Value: 2.64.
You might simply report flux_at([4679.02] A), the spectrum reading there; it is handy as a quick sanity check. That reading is 30.43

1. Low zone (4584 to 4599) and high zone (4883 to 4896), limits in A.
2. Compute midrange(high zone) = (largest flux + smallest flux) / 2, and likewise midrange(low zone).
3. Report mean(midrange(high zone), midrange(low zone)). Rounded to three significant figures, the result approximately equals 29.6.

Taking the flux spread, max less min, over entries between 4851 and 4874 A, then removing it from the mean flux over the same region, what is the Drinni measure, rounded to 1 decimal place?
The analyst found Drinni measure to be 21.7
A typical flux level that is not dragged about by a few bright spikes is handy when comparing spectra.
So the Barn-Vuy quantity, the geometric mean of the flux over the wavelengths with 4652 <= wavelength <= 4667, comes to 31.1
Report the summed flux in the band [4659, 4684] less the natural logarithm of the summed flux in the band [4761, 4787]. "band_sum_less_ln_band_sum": 363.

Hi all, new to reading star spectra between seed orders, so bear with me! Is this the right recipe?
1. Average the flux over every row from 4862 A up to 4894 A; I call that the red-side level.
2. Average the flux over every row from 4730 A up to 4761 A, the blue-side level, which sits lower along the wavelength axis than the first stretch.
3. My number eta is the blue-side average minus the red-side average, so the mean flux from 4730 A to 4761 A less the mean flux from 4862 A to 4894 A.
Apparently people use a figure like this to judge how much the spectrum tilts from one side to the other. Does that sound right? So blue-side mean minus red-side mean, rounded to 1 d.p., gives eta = 2.4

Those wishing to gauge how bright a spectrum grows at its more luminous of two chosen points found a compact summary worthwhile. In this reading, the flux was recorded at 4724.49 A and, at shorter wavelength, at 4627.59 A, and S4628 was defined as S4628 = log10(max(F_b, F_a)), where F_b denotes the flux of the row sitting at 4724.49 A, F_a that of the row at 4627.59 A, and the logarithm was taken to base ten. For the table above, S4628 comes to 1.50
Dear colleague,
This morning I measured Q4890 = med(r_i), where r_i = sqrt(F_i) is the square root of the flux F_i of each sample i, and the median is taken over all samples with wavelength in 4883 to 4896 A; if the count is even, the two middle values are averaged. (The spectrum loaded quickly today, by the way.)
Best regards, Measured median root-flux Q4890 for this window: 5.32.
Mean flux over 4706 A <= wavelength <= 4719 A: 30.8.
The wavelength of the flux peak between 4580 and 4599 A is 4597.85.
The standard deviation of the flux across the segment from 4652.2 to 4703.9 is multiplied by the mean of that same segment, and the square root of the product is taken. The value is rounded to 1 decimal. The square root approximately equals 5.0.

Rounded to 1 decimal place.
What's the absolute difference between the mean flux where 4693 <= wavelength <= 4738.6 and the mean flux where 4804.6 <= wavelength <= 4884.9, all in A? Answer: 1.3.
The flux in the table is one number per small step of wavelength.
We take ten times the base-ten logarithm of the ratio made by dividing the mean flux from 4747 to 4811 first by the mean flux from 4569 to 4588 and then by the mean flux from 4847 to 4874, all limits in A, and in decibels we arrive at -14.41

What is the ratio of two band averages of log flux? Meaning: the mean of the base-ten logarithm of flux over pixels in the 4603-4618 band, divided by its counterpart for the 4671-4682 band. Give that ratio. 1.016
